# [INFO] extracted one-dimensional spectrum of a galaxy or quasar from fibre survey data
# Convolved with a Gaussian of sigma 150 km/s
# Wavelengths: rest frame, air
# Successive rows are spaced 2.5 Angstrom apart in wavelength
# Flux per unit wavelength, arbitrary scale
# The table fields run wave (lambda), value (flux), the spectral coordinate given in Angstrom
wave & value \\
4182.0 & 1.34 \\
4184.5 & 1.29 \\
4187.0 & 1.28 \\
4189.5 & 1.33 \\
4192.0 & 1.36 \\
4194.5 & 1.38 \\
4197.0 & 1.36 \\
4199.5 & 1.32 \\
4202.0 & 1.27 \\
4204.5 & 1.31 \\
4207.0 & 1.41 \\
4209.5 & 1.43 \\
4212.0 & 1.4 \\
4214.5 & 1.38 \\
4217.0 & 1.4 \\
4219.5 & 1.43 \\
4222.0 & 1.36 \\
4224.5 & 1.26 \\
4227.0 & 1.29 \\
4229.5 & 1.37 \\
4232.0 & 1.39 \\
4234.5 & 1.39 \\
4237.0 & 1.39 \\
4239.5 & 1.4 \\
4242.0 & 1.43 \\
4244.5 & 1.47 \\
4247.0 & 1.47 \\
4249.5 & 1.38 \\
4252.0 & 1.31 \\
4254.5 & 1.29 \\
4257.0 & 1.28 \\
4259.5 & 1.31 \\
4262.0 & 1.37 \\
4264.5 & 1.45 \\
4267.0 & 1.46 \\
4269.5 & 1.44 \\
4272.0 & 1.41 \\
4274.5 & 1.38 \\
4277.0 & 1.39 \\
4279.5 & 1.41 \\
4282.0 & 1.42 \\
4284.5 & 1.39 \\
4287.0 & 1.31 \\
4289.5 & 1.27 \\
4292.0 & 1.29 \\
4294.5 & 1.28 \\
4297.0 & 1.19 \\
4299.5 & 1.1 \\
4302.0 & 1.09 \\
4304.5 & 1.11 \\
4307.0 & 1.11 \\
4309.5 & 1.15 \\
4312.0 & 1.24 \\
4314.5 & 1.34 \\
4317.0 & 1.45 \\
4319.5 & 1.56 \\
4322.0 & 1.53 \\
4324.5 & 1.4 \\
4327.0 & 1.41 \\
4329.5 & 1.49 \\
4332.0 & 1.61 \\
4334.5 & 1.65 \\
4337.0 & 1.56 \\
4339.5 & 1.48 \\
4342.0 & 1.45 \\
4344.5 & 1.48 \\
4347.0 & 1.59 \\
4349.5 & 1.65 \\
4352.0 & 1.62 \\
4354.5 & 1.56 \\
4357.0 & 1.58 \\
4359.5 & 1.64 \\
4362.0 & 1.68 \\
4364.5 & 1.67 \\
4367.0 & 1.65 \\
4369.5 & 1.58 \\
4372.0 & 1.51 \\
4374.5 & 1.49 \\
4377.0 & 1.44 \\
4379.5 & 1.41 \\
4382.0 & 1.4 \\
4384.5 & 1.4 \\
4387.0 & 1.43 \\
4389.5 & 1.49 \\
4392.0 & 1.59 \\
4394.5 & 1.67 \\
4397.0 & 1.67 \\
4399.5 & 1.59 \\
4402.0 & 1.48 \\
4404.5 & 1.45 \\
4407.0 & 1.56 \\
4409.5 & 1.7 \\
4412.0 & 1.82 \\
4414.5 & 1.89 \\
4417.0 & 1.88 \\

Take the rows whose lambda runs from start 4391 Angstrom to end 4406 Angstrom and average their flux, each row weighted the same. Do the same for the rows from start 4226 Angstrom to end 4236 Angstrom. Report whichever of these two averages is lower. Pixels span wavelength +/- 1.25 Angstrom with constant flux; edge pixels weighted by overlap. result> 1.36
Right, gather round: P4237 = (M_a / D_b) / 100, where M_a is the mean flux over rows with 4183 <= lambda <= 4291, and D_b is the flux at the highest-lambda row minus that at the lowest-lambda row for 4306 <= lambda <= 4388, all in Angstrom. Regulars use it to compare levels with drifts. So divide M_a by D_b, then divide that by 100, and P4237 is 0.043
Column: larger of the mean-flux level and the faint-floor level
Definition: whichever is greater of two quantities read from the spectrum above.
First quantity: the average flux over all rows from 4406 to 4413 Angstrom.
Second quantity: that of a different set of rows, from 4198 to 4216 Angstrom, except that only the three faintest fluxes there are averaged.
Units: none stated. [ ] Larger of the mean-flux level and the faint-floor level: 1.69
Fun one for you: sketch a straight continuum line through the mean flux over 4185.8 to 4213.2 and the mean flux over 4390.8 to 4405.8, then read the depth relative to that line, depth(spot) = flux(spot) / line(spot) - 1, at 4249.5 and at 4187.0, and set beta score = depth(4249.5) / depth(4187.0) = 0.5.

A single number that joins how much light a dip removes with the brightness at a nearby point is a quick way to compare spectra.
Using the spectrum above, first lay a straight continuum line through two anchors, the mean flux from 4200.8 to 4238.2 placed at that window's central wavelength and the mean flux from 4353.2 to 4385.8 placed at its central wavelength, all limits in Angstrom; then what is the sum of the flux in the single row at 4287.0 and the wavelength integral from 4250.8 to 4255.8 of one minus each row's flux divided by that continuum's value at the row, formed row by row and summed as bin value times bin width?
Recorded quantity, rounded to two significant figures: 1.7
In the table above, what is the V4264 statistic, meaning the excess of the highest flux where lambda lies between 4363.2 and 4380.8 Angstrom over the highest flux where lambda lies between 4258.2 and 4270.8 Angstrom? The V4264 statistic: 0.21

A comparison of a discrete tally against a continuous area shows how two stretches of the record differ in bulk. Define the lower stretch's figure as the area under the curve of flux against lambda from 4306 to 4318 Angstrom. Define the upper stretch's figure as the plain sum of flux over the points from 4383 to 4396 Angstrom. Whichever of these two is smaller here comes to 7.6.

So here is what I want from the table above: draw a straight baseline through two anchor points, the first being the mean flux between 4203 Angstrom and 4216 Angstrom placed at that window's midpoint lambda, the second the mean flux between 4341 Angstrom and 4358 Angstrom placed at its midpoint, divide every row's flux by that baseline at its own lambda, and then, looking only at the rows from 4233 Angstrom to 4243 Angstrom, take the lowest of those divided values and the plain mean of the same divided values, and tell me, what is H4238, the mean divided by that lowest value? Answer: 1.01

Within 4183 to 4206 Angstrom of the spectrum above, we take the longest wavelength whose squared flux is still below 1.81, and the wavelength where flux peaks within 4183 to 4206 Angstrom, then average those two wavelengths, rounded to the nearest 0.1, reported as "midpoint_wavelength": 4199.5 Angstrom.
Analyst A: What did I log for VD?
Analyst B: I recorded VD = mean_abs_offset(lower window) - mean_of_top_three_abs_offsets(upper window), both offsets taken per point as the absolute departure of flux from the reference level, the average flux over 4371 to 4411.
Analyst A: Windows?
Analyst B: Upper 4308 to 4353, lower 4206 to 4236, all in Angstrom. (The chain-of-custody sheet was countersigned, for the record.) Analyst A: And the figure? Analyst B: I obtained -0.13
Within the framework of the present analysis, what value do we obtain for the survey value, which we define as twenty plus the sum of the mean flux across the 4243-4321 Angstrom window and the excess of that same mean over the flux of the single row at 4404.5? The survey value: 21.2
